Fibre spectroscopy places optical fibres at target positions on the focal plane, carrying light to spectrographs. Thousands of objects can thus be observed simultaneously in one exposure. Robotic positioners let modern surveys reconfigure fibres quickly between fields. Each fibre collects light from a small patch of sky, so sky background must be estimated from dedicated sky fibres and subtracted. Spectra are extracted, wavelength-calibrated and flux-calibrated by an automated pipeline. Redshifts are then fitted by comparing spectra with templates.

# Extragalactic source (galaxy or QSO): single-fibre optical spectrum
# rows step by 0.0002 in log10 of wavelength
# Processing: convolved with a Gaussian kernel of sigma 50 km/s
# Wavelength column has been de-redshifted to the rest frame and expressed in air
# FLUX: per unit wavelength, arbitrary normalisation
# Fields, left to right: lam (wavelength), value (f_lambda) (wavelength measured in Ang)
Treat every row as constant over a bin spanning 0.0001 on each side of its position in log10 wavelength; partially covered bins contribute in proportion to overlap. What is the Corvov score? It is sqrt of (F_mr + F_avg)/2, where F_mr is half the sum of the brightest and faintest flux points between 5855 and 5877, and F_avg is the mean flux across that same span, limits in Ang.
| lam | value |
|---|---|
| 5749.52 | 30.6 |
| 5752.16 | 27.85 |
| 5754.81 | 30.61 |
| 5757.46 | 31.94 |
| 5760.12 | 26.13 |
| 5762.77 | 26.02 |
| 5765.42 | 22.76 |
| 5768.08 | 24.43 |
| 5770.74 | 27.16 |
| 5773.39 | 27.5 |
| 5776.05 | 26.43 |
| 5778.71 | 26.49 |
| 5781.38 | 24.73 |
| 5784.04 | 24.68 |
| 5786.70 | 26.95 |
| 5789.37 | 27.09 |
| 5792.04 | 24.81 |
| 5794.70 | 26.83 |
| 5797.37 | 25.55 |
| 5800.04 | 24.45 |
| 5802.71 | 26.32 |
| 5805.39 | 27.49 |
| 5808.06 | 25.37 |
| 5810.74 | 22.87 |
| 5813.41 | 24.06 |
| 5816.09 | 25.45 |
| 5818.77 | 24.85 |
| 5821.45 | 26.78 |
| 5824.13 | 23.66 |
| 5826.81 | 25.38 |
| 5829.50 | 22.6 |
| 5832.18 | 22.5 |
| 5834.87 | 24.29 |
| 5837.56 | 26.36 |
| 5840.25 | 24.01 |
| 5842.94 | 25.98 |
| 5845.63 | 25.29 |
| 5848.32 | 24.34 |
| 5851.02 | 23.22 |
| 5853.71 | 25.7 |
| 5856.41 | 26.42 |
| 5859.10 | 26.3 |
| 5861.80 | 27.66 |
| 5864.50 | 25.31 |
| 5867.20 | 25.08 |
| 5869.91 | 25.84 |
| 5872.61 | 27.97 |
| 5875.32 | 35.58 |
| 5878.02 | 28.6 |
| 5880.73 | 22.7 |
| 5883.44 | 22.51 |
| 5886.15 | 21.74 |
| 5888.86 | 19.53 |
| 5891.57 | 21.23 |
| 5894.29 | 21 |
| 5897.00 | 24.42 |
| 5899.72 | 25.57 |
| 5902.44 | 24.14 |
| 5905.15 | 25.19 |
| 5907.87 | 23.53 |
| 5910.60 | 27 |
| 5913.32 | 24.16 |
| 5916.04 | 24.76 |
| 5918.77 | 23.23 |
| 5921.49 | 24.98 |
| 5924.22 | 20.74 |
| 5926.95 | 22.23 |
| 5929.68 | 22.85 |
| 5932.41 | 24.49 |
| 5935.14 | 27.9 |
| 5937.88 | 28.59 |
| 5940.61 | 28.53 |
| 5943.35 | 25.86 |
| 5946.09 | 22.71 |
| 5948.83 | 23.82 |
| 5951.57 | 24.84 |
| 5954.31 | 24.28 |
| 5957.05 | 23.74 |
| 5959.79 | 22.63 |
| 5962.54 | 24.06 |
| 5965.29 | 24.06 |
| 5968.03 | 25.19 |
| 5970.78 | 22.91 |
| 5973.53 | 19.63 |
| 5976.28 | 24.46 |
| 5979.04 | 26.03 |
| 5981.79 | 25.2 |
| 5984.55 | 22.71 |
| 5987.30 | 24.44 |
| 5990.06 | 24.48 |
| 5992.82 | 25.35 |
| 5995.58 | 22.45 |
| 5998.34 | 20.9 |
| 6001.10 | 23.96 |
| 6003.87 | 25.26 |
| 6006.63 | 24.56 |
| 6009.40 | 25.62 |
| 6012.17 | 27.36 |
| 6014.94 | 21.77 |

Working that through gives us 5.38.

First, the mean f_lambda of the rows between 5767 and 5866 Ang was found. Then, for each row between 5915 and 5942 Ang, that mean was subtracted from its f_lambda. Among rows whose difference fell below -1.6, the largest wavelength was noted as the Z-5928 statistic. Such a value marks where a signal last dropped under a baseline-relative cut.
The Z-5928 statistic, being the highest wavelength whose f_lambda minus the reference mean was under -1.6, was 5929.68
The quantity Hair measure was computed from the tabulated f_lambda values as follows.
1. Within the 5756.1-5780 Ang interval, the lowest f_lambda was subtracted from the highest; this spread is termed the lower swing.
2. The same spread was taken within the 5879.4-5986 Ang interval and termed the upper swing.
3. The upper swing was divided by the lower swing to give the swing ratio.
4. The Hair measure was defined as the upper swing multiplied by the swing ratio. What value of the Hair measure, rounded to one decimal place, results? 8.9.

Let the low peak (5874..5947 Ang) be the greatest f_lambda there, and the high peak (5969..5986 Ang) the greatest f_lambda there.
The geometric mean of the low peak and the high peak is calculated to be 30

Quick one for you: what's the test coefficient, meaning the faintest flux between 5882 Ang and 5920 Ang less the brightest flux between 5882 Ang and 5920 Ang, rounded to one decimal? -7.5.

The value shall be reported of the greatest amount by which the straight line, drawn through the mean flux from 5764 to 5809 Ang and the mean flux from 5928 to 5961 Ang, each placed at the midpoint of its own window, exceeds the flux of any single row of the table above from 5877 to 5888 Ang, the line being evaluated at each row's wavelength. 4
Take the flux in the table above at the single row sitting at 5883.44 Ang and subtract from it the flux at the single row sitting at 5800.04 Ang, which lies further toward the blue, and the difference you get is -1.9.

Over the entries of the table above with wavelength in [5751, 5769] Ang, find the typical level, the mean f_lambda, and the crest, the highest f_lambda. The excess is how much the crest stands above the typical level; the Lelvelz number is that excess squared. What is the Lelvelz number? 23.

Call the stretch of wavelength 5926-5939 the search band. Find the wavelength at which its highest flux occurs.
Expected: 5937.88 Ang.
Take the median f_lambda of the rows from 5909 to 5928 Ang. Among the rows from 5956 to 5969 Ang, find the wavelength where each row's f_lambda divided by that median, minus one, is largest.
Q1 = 5968.03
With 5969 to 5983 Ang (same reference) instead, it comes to 5979.04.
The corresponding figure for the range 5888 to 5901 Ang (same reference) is 5899.72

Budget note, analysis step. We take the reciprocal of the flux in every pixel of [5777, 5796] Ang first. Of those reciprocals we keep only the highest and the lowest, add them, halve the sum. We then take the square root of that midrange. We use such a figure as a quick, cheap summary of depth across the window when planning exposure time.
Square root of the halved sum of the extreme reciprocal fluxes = 0.197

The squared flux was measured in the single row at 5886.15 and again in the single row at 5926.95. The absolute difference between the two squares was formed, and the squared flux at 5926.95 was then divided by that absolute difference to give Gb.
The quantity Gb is 23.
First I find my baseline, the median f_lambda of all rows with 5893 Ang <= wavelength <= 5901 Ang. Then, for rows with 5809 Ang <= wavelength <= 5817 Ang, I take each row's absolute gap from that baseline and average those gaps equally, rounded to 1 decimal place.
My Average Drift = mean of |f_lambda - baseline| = 1.0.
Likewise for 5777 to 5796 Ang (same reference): 1.5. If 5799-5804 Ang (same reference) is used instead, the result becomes 1.0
